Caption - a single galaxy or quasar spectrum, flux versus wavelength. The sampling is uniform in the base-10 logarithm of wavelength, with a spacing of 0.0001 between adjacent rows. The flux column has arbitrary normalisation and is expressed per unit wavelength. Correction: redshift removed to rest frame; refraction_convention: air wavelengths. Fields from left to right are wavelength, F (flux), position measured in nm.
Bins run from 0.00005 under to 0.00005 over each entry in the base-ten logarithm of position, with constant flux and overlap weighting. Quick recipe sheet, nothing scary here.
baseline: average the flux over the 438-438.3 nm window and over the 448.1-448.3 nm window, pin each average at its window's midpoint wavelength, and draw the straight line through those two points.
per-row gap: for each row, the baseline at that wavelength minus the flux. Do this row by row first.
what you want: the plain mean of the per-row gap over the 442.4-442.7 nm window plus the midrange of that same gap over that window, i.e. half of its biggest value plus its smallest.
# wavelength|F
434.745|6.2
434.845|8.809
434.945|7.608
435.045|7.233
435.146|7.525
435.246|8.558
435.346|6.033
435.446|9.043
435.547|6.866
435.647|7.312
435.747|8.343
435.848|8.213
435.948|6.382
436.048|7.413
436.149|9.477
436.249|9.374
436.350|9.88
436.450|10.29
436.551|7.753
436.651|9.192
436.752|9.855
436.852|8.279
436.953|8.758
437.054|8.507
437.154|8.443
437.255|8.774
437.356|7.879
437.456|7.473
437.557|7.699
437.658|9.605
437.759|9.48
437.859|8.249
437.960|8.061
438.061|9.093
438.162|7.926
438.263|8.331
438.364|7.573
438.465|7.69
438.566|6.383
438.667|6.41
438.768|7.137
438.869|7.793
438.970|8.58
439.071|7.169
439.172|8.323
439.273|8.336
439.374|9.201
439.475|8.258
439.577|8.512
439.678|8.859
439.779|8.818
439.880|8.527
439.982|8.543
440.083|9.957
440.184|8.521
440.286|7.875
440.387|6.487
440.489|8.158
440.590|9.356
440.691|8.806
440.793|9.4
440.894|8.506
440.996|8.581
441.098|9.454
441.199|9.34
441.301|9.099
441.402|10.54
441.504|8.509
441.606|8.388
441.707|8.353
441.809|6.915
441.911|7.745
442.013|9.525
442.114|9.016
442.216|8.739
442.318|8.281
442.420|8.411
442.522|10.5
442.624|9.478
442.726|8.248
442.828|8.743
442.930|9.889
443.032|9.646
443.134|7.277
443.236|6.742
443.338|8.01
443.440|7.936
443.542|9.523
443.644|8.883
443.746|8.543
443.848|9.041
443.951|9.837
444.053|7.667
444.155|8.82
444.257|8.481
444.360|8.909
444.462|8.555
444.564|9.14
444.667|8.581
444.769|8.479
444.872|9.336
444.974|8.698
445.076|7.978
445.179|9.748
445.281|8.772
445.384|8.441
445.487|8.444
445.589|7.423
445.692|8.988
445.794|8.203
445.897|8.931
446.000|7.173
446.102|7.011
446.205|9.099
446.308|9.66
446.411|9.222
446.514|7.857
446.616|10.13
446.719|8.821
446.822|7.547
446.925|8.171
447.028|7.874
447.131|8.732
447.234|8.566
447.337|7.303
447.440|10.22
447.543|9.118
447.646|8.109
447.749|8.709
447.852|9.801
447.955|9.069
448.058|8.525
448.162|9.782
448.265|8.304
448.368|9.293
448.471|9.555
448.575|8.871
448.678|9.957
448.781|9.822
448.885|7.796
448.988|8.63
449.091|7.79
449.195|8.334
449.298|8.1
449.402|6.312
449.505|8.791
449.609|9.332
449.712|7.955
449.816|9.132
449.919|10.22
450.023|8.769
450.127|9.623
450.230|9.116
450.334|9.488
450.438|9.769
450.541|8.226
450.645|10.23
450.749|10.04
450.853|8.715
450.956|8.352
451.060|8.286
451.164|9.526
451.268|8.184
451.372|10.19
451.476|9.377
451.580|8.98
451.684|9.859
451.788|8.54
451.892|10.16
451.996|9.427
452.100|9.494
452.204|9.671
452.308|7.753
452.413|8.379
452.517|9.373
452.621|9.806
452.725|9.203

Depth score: -1.5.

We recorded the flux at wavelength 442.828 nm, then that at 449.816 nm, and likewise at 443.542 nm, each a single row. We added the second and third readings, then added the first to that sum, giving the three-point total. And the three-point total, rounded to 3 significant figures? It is 27.4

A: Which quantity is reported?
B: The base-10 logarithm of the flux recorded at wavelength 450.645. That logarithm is 1.01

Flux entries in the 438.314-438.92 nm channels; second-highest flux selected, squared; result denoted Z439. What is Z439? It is 59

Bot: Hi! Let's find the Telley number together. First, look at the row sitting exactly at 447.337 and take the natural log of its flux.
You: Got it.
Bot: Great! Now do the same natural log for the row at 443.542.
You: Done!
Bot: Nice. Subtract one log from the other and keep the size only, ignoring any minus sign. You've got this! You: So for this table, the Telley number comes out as 0.27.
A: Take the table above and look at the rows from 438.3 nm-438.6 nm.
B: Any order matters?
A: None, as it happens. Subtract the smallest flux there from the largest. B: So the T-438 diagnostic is 1.3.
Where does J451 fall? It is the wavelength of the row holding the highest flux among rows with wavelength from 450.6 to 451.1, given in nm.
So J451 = 450.645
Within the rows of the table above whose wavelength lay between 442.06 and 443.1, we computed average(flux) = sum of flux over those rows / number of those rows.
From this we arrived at 9.1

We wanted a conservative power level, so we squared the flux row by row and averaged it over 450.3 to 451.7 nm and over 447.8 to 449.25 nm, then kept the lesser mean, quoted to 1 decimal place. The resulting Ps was 80.9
